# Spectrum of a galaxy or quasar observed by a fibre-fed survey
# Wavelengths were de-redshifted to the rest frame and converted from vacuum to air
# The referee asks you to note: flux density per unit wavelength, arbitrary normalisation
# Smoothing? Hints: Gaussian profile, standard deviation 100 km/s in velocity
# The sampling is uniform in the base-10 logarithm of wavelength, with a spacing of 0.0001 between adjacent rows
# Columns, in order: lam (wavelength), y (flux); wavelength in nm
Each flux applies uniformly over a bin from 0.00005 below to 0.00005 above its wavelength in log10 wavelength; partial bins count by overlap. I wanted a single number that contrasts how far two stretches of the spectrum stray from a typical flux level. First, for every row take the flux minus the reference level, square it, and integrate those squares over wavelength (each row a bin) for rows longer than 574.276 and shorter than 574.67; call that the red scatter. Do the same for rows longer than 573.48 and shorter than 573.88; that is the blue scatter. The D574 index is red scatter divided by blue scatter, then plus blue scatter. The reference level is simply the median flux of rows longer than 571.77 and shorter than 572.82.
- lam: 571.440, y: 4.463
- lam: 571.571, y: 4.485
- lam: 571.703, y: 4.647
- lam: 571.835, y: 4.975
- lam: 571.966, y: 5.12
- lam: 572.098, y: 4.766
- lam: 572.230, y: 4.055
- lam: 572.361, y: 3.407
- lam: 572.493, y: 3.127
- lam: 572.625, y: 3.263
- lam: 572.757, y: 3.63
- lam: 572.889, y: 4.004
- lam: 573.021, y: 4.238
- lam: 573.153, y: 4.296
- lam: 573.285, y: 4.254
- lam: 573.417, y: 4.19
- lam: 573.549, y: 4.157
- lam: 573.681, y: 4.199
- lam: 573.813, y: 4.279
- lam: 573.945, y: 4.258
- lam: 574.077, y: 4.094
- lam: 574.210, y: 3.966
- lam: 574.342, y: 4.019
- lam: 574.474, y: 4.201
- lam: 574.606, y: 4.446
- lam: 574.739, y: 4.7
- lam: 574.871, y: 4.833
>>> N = 1.3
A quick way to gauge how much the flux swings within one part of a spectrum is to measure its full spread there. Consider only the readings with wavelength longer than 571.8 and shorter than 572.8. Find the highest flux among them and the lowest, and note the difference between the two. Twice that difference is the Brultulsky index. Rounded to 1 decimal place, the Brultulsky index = 4.0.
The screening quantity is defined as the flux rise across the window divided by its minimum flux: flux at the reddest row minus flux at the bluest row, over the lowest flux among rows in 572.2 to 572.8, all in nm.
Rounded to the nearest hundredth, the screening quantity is -0.14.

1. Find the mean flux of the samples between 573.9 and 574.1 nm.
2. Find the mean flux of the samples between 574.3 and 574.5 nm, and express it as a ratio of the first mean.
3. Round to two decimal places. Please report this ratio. 0.98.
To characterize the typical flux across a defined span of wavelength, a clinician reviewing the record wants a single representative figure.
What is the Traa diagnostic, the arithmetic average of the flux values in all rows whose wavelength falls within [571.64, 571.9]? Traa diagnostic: 4.81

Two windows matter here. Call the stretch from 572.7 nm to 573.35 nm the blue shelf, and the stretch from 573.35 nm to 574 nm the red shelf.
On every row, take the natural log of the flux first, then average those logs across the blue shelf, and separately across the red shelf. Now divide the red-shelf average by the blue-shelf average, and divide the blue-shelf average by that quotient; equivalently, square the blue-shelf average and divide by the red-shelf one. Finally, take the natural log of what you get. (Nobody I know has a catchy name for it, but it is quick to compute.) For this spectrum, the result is 0.32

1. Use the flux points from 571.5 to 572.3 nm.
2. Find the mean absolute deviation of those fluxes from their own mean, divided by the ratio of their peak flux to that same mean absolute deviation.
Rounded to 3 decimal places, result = 0.015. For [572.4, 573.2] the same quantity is 0.041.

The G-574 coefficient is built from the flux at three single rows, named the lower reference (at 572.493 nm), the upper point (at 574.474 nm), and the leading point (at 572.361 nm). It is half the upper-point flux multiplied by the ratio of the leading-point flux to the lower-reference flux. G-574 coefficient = 2.3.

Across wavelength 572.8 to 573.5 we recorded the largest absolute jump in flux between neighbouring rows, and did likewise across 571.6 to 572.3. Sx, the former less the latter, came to -0.48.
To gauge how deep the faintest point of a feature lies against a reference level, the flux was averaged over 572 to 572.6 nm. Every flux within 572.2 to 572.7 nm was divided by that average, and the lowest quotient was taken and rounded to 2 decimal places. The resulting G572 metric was 0.81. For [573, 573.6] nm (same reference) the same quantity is 1.08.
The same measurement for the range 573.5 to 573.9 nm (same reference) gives 1.08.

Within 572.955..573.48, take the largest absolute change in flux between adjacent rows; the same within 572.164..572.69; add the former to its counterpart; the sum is 0.71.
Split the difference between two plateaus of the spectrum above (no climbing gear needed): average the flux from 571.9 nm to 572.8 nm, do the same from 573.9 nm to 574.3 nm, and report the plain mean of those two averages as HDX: 4.0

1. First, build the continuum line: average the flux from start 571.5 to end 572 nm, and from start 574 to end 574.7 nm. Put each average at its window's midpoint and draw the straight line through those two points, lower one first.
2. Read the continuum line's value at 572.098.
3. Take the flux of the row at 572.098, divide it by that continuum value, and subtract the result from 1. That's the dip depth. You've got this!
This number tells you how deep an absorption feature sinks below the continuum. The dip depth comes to -0.01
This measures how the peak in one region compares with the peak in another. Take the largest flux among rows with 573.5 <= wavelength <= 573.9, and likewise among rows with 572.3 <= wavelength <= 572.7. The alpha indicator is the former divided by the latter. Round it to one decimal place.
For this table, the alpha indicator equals 1.3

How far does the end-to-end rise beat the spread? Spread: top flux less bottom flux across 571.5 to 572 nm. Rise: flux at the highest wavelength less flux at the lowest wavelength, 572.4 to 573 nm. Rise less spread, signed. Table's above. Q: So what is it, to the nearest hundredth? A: 0.24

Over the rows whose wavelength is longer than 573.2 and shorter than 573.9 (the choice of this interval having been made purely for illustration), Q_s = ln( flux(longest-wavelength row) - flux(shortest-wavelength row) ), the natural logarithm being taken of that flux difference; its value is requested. -3.7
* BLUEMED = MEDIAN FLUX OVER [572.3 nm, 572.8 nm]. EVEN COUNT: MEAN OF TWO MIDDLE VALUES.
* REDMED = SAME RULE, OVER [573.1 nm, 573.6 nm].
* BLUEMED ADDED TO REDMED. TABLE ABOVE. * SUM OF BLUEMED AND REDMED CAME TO 7.56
